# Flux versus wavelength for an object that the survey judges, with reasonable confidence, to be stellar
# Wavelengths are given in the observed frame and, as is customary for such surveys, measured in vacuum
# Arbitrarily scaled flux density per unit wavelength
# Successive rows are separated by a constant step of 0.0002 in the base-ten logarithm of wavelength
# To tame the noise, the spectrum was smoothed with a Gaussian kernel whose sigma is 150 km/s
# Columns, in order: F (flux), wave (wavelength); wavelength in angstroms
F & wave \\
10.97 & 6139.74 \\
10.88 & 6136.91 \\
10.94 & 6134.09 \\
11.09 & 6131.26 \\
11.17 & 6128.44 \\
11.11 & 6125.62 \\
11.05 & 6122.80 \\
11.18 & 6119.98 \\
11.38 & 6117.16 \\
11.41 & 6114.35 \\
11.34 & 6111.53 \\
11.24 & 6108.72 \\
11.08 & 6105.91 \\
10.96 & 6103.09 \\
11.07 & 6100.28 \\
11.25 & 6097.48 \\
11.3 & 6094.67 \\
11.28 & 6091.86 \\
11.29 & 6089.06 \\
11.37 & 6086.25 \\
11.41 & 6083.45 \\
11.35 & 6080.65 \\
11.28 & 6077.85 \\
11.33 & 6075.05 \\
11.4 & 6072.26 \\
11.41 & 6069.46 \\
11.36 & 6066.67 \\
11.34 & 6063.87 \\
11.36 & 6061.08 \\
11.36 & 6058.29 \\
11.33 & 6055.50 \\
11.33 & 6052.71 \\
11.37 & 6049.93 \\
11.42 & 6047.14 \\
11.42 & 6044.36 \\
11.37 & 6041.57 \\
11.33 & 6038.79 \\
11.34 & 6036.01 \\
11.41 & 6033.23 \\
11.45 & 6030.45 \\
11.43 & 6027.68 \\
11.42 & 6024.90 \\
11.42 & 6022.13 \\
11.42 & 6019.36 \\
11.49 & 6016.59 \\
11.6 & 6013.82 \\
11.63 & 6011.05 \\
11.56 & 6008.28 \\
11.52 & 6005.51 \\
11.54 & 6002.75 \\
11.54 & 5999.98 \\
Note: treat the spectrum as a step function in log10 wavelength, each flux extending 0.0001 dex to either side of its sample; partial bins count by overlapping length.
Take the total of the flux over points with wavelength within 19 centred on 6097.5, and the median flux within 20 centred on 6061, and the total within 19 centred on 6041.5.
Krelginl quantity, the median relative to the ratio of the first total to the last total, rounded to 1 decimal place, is 11.6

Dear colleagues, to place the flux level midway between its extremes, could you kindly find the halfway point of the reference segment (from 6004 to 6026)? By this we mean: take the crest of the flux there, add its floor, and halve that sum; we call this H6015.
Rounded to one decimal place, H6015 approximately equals 11.5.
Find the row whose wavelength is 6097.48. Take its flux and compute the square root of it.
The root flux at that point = 3.35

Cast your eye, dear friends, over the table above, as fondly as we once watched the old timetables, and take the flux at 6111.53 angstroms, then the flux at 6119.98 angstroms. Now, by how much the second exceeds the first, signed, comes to -0.160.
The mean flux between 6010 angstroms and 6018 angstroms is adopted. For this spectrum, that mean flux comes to 11.57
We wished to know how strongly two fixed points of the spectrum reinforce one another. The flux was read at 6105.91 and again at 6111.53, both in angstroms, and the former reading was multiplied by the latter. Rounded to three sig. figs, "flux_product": 126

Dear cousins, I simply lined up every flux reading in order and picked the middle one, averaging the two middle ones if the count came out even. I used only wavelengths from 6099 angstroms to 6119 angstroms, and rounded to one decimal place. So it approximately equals 11.2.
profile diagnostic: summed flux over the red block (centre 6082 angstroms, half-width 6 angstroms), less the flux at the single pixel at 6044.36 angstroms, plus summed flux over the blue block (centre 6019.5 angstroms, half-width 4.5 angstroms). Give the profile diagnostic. 68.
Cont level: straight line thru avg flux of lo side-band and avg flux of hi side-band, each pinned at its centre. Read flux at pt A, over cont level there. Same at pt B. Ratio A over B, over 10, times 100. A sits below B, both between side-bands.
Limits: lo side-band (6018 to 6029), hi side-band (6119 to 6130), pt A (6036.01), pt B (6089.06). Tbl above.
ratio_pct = 9.91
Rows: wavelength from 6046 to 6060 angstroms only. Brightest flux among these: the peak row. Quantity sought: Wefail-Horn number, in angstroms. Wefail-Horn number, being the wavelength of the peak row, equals 6047.14 angstroms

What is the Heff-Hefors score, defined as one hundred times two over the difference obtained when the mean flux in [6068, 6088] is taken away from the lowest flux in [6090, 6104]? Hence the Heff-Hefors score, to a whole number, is -495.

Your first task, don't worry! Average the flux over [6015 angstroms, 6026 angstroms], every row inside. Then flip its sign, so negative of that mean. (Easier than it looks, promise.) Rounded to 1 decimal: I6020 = -11.4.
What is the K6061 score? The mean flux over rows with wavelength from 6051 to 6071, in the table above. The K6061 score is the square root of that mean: 3.37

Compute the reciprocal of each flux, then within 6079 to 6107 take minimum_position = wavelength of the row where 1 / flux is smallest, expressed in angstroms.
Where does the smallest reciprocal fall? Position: 6083.45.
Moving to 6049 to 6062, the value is 6049.93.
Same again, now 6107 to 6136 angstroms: 6114.35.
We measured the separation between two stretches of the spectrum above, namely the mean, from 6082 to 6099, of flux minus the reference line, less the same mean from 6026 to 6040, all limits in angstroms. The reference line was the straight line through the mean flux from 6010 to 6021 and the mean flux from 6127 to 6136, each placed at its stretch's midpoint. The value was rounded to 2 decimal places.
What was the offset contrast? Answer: 0.16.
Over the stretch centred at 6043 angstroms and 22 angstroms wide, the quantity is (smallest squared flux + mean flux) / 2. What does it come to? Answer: 69.9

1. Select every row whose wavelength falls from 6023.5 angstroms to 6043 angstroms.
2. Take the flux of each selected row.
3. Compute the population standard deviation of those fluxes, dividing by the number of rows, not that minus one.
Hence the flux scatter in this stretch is 0.043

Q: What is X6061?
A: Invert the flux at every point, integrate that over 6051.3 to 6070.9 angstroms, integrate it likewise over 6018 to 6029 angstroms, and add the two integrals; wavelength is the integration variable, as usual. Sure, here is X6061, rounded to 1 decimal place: 2.7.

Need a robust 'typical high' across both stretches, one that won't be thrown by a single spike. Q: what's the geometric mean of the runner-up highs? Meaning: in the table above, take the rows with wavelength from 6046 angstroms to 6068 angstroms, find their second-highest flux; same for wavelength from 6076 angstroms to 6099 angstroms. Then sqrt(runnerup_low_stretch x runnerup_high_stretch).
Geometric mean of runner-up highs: 11.4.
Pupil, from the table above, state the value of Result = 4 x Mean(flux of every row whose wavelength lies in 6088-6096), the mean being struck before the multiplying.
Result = 45.2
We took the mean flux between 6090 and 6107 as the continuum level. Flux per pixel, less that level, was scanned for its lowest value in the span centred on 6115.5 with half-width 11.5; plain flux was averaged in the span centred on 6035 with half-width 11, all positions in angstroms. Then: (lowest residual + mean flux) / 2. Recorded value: 5.64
